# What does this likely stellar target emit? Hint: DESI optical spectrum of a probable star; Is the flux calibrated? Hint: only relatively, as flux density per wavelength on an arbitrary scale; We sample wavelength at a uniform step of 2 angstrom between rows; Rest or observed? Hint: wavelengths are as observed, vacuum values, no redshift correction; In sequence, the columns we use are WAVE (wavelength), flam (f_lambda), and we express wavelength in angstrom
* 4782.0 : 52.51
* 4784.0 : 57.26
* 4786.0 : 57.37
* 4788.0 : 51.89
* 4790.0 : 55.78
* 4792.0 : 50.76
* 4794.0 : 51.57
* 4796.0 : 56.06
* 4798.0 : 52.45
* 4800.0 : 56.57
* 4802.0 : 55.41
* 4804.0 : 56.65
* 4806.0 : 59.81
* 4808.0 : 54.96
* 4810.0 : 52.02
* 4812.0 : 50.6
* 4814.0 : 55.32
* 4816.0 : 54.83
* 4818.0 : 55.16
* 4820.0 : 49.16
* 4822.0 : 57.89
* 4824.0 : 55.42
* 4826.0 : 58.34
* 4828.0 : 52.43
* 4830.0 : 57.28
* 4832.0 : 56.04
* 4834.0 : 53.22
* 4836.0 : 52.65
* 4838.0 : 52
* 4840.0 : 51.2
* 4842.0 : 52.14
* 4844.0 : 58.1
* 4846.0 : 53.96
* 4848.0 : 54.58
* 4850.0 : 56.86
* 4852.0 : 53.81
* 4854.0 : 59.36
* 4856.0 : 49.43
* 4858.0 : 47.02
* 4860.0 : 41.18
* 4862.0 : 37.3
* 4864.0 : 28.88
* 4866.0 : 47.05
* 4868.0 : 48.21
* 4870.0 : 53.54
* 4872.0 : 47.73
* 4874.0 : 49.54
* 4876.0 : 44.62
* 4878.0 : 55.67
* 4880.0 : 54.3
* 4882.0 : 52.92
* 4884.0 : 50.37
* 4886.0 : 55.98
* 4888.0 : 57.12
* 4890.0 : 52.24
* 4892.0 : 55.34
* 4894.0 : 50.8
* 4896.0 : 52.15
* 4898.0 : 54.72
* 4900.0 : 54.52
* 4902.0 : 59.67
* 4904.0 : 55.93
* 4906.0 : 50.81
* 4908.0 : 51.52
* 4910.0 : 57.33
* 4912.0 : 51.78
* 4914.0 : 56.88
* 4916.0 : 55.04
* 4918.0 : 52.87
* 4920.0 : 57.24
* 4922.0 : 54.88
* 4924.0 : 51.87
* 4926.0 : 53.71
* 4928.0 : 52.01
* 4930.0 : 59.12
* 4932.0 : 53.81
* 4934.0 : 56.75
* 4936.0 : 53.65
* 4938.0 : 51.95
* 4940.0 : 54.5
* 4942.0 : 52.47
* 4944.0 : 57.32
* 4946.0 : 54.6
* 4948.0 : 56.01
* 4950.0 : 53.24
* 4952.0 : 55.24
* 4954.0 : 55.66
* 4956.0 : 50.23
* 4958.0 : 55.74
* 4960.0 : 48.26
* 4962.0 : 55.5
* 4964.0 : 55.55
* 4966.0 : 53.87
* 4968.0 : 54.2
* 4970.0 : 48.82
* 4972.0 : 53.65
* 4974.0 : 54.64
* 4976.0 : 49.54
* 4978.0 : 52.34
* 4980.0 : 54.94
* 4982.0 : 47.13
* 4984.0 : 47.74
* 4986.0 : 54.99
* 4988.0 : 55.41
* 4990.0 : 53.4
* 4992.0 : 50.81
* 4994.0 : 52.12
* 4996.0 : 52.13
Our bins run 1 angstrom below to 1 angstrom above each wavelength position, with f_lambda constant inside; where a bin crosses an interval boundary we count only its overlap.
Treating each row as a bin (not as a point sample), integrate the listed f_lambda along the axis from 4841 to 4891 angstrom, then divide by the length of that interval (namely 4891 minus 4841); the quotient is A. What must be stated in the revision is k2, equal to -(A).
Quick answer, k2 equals -50.5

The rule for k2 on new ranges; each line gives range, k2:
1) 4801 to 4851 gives -54.6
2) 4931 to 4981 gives -53.7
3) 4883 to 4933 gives -54.3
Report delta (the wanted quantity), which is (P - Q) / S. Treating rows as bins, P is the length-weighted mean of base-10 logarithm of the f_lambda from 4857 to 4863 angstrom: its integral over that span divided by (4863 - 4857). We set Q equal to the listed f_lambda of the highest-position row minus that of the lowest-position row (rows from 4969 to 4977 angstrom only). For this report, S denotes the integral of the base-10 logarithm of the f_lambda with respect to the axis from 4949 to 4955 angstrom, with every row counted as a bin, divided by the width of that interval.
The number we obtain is 0.5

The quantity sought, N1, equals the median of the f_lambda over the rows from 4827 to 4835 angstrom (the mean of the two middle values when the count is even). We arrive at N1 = 55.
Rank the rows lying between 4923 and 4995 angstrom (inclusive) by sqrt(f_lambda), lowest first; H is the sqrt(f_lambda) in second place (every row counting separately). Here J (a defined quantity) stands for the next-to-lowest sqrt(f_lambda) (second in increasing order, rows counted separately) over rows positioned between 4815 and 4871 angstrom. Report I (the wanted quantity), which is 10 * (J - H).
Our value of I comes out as -8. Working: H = 6.91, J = 6.11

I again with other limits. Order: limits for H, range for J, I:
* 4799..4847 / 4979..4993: -2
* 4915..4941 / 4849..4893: -11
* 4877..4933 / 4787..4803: 1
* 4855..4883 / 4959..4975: 9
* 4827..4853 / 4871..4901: -3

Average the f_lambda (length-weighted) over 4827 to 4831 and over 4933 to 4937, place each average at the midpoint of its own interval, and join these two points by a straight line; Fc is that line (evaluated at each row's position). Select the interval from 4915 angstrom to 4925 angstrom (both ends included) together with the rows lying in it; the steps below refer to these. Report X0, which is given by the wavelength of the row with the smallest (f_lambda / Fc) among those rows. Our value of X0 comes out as 4924.0 angstrom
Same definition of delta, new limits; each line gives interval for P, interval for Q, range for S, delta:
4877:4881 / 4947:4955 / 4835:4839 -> 1.2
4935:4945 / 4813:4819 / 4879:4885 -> 1.1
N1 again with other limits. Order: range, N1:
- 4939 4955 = 55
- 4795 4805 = 56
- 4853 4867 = 47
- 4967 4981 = 54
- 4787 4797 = 52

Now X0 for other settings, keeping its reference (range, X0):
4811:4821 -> 4820.0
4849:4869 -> 4864.0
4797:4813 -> 4812.0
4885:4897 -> 4894.0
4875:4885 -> 4876.0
